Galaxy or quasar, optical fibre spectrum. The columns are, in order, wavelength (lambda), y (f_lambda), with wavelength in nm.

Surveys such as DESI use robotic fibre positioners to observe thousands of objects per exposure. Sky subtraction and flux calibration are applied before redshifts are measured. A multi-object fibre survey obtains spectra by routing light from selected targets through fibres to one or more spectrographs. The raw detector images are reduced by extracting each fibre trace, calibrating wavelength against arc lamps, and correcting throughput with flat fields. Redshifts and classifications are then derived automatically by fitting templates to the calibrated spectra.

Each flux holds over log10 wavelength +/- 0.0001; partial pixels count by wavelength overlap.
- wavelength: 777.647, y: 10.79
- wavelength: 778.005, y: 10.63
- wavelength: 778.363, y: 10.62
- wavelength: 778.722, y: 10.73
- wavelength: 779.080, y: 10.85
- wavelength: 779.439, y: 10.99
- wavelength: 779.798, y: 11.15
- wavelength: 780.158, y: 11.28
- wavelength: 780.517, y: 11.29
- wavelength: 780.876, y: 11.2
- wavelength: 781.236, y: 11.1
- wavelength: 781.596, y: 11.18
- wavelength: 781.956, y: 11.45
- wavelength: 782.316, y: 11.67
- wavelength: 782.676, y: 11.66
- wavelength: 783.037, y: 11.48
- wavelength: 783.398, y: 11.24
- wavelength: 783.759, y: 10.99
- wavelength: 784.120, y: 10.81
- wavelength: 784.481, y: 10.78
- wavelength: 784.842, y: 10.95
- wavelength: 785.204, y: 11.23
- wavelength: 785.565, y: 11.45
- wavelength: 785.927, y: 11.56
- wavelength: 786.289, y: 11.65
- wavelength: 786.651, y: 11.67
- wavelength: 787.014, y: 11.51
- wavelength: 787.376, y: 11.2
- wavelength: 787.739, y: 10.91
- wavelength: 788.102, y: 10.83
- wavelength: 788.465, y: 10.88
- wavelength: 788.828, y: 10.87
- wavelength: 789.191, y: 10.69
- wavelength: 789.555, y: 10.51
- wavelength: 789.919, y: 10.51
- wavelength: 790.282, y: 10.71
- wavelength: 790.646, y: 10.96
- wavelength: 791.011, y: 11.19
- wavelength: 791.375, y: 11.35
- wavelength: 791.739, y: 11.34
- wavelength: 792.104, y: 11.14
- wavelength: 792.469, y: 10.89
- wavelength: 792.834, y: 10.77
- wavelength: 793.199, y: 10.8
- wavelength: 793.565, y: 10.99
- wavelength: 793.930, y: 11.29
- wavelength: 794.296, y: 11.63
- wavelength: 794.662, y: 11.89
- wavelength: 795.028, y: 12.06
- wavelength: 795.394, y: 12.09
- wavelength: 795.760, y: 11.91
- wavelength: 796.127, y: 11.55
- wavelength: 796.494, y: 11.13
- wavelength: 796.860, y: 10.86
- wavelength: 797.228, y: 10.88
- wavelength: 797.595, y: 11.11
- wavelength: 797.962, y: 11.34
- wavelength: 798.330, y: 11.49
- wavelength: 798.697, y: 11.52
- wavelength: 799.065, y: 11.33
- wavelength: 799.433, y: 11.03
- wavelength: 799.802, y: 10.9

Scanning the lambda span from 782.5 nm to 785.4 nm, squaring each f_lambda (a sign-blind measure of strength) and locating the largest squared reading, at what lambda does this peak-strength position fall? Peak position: 782.676 nm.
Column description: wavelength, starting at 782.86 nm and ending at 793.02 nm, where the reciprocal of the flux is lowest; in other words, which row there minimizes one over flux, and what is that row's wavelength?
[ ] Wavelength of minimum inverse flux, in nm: 786.651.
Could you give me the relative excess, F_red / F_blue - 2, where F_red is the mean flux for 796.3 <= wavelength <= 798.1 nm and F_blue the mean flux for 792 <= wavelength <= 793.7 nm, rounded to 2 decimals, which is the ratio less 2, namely -0.99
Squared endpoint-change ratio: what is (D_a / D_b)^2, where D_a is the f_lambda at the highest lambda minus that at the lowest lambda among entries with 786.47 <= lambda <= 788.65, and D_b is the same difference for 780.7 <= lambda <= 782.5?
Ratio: 2.8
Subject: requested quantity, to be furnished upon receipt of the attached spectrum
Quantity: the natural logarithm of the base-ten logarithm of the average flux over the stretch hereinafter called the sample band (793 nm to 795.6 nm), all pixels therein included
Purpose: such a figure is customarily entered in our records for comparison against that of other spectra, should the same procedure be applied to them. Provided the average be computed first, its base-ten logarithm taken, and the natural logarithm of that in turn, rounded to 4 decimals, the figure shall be 0.0602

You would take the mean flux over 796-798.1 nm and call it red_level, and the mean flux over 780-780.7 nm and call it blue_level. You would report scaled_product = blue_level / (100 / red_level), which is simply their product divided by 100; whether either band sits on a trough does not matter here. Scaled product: 1.258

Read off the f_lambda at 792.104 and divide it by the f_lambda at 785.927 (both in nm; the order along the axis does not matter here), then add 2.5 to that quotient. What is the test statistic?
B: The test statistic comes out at 3.46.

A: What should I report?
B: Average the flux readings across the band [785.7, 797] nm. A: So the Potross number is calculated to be 11.2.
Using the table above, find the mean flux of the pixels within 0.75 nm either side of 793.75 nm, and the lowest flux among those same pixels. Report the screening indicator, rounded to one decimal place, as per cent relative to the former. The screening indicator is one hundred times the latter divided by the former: 96.6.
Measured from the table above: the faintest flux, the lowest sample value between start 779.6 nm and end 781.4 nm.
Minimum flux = 11.1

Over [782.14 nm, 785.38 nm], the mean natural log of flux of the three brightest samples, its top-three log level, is 2.45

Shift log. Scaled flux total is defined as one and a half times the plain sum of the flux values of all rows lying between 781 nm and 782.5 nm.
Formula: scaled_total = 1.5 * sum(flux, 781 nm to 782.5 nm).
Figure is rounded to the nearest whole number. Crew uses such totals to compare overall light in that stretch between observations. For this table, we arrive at 68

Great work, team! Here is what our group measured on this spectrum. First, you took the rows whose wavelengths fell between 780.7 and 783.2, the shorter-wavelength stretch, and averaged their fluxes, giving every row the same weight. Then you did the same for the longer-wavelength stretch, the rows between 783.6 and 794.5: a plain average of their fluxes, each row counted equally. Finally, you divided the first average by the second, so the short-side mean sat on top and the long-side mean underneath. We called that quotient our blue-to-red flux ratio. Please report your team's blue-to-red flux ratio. 1.029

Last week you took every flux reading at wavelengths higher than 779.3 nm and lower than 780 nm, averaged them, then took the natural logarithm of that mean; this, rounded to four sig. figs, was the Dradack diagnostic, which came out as 2.404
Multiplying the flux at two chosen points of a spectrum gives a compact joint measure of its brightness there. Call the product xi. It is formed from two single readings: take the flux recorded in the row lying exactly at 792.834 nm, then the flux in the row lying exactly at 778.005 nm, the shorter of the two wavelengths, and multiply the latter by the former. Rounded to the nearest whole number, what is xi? 114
